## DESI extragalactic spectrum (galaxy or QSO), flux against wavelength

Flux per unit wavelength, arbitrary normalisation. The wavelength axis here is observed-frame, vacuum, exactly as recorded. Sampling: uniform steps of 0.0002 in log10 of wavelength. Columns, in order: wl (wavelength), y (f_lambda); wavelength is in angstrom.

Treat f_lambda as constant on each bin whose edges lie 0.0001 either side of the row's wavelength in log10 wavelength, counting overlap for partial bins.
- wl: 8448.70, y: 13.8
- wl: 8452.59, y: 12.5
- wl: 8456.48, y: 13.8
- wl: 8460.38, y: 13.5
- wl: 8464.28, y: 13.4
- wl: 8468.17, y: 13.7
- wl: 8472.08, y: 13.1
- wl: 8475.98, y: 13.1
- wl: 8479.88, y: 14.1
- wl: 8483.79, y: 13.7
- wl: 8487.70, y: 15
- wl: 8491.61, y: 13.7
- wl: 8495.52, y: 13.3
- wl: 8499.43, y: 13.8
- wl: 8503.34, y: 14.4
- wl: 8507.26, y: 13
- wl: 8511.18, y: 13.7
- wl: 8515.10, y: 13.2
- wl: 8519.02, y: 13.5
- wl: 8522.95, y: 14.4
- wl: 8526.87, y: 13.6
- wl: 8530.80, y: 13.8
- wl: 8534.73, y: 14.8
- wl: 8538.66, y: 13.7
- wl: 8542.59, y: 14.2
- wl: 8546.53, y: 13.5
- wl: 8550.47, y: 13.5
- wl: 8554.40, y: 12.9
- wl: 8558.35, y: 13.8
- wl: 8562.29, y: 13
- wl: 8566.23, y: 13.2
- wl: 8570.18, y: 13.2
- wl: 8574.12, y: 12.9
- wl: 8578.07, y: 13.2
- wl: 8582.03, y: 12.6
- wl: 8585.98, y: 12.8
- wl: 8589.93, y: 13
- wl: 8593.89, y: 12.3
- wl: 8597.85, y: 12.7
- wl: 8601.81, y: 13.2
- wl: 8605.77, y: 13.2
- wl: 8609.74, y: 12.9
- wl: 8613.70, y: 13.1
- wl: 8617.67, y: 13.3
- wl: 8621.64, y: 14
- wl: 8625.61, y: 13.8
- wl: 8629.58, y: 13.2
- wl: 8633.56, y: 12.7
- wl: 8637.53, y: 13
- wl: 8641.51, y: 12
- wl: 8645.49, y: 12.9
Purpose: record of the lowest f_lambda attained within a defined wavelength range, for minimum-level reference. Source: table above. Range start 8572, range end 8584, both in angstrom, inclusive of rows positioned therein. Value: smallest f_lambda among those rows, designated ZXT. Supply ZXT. 12.6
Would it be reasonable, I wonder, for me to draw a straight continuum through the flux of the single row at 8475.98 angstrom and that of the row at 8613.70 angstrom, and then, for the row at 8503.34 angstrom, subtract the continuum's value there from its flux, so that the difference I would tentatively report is 1.3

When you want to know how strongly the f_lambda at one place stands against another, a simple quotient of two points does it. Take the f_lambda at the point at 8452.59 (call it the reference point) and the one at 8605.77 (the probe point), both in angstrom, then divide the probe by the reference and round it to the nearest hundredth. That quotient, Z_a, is 1.06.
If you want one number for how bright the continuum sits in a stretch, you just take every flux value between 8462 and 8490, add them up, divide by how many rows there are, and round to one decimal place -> 13.7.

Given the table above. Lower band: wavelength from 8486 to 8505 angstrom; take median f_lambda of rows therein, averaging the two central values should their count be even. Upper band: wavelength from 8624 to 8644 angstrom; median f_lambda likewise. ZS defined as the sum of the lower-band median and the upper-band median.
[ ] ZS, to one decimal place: 26.8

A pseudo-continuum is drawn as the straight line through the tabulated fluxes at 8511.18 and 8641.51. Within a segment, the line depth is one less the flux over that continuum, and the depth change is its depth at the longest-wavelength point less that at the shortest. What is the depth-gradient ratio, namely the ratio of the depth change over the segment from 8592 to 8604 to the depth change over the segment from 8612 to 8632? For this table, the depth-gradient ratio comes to 3.0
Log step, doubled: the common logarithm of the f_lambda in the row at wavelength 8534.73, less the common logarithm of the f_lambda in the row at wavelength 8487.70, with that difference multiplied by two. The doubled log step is -0.012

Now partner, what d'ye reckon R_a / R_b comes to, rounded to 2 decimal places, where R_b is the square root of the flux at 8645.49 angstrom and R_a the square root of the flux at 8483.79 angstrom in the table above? 1.03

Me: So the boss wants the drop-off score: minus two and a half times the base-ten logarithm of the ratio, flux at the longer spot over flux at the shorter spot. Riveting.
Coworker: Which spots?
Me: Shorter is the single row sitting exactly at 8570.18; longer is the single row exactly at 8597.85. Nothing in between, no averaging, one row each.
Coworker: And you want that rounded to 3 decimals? 0.042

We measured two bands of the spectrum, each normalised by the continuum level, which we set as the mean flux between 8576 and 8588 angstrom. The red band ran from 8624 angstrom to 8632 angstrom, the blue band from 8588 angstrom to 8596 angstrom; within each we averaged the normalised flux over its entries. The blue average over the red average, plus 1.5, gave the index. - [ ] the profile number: 2.44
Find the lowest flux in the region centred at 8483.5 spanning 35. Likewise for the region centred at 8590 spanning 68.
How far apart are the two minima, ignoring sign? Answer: 0.8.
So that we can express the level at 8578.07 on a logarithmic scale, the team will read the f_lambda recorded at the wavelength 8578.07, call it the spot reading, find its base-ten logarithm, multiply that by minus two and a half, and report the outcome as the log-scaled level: -2.80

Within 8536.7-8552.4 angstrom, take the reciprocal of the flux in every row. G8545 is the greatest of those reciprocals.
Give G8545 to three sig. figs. 0.0741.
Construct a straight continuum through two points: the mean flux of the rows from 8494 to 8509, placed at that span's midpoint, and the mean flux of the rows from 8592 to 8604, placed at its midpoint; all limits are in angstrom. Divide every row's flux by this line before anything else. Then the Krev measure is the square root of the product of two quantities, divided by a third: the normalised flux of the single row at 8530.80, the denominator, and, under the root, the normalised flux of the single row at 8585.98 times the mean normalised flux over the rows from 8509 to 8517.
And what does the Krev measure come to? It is 0.96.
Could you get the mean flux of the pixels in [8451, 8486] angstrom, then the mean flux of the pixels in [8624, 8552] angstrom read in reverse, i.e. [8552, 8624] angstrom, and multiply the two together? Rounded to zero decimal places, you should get 176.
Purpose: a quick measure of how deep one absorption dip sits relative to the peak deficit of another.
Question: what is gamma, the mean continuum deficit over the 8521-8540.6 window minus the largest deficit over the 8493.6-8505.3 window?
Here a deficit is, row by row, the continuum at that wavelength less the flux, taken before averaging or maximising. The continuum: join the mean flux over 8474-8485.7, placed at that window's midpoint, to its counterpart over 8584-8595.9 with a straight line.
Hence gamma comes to -1.1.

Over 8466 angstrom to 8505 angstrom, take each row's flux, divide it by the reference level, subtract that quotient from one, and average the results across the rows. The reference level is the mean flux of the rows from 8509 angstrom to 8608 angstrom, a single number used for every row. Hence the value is -0.03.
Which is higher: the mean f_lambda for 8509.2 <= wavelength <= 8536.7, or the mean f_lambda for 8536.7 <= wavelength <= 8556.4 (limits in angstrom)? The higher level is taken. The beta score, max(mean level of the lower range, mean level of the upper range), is 13.9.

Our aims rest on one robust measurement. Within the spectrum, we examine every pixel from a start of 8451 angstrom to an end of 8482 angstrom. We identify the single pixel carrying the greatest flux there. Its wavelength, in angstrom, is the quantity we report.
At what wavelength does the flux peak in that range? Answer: 8479.88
